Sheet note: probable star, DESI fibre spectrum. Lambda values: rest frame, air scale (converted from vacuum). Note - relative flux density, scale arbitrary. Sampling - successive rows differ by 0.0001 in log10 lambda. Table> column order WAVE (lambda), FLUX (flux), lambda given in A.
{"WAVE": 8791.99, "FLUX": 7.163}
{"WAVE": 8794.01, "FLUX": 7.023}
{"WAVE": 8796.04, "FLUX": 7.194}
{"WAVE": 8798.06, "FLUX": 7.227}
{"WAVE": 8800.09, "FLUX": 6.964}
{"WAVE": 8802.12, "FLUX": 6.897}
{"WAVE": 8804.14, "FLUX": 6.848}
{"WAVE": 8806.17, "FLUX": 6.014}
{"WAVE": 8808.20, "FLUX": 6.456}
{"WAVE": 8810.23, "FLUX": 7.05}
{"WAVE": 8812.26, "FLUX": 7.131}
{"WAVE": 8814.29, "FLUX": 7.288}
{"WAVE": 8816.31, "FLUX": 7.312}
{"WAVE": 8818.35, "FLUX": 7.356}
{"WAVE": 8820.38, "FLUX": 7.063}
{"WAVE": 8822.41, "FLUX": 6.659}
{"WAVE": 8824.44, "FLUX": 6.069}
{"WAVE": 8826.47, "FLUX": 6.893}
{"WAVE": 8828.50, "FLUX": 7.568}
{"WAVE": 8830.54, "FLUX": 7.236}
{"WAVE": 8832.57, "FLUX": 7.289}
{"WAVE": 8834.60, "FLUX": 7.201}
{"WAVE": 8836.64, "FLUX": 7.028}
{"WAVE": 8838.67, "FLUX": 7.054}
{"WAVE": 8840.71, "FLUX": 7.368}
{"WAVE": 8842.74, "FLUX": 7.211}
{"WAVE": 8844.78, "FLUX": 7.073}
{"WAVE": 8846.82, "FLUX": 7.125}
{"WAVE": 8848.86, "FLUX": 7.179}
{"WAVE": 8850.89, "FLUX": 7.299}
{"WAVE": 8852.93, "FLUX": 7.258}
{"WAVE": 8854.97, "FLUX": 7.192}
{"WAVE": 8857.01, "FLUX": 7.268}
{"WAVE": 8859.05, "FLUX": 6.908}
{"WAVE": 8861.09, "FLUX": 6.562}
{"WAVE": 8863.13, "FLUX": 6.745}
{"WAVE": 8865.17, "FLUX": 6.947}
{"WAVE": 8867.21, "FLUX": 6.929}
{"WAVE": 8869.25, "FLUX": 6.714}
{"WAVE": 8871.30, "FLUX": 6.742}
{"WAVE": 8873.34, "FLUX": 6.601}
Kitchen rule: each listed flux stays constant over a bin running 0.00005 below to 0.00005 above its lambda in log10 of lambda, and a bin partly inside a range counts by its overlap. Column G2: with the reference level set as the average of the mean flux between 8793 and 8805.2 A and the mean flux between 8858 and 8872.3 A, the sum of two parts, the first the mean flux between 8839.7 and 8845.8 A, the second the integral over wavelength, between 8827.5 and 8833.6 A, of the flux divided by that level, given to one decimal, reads 13.7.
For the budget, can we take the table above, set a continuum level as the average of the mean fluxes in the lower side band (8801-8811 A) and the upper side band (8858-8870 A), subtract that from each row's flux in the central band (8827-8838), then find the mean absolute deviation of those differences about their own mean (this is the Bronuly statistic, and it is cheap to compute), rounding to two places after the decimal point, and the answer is 0.13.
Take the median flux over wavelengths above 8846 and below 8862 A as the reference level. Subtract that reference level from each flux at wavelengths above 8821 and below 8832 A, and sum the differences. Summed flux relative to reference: -1.5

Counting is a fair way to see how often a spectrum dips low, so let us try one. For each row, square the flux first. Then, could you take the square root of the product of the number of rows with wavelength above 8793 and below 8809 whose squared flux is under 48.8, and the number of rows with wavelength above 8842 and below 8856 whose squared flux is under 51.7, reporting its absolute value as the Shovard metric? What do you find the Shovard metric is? 3.9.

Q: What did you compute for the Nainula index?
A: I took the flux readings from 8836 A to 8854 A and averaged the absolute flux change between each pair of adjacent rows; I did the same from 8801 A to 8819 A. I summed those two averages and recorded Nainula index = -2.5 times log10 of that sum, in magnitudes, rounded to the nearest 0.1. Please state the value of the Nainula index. 1.0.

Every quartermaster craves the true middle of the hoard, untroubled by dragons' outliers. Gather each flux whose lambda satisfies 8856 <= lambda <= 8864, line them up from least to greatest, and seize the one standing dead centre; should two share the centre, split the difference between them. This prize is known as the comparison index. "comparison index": 6.83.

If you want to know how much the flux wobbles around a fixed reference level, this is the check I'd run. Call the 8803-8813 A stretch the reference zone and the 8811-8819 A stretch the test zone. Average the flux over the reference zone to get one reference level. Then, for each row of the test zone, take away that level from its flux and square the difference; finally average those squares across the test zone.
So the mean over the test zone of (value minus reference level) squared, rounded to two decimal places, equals 0.33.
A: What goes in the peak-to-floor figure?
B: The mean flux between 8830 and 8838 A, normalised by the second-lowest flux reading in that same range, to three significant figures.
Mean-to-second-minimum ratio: 0.998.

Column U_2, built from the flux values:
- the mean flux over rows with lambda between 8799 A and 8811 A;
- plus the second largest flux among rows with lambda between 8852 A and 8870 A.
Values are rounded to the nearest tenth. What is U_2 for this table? 14.0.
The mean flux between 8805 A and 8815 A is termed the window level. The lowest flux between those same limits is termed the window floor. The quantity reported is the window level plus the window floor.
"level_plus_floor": 12.8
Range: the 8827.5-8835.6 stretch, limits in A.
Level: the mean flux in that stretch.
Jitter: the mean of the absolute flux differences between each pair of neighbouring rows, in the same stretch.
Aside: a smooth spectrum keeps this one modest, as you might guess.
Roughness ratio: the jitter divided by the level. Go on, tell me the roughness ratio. 0.022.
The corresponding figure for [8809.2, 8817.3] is 0.012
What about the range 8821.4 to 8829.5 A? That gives 0.102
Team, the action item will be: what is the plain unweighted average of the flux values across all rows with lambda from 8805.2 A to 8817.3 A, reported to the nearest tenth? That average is 6.9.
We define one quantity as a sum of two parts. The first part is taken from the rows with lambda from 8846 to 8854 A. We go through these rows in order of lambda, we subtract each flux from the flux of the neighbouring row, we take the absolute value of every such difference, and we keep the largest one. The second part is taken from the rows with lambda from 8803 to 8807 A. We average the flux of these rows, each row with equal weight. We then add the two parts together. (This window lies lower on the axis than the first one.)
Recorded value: 6.6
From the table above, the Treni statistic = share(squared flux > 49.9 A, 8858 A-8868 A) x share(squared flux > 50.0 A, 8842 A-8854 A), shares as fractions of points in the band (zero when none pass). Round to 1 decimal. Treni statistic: 0.0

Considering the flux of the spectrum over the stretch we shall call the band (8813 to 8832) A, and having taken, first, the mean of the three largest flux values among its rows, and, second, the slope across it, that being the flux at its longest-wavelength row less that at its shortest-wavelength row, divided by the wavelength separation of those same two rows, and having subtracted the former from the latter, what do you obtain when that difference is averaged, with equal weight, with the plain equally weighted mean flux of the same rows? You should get -0.18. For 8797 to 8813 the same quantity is -0.16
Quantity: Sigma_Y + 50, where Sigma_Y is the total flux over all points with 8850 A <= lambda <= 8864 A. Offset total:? 99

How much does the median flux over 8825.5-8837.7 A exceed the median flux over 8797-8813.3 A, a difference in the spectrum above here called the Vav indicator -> 0.29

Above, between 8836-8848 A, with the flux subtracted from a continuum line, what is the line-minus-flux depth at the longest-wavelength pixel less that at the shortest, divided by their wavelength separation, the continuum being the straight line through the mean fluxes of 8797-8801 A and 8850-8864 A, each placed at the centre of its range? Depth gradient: -0.011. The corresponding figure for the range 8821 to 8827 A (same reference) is -0.059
